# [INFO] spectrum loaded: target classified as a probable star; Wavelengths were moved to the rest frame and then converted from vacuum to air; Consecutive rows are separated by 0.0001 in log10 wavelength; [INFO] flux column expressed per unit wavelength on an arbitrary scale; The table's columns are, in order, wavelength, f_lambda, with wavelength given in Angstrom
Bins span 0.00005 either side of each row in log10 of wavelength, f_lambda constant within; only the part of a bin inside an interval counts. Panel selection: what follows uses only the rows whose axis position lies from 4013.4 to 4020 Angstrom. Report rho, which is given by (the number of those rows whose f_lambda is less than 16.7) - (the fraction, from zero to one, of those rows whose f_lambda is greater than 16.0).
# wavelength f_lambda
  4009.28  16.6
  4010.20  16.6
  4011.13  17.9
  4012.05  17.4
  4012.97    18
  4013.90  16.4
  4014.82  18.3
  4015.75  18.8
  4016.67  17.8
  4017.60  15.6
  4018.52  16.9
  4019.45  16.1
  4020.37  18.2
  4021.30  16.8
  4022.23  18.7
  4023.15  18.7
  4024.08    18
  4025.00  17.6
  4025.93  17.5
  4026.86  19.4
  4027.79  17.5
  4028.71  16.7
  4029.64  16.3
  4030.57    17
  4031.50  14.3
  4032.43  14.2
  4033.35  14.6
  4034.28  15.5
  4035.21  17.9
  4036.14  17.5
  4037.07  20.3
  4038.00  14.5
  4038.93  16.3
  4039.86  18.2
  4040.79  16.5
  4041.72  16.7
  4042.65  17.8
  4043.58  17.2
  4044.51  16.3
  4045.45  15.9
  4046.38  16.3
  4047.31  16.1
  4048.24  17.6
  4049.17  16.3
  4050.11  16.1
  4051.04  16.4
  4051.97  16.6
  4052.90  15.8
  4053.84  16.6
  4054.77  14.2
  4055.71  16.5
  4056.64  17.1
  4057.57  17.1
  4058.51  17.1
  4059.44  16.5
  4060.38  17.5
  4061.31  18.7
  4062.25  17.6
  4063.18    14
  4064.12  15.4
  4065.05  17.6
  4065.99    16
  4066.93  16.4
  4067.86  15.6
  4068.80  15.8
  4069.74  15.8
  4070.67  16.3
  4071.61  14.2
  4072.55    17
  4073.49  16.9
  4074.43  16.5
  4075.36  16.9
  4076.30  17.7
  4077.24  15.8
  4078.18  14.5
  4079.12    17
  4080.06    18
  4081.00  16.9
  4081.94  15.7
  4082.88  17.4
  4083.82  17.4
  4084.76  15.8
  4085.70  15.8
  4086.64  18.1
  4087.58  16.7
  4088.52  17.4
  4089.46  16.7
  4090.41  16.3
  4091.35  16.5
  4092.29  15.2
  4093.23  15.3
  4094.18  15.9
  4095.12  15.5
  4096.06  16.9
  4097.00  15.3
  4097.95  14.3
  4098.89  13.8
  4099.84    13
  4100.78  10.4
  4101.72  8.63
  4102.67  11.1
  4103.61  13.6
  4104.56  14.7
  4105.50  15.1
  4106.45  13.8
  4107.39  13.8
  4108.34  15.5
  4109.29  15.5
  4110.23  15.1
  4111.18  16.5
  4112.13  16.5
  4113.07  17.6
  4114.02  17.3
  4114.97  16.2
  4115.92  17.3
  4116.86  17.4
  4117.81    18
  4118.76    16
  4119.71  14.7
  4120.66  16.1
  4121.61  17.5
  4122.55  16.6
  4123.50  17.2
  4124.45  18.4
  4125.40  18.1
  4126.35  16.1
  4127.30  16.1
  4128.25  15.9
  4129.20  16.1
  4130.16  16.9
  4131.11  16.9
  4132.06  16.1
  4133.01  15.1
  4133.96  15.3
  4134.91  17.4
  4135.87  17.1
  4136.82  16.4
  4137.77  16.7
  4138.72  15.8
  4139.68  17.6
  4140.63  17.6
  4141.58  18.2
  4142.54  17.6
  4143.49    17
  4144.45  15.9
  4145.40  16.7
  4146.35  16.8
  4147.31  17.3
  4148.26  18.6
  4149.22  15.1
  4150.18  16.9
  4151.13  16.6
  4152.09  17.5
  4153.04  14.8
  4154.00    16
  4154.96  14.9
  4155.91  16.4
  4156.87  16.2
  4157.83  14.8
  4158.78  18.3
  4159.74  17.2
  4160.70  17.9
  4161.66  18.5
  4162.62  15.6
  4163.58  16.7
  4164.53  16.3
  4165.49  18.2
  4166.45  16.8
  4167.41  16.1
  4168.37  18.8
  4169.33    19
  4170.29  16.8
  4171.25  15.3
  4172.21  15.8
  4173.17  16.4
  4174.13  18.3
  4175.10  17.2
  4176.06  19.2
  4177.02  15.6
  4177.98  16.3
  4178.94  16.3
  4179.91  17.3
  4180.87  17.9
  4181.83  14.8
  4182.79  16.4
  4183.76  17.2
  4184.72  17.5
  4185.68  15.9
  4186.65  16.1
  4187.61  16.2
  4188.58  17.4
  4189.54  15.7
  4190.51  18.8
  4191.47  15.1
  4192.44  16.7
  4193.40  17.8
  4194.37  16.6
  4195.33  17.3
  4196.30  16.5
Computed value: 2.1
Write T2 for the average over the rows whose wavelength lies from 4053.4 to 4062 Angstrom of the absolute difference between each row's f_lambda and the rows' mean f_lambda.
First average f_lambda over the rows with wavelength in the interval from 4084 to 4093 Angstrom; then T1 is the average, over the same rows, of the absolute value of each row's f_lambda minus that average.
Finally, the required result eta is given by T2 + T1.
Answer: 1.41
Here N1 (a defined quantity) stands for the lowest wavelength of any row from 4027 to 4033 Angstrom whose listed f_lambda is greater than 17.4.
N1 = 4027.79 Angstrom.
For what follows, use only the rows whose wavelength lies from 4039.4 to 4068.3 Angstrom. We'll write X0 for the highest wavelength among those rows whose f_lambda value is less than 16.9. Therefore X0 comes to 4067.86 Angstrom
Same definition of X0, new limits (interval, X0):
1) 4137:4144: 4138.72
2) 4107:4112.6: 4112.13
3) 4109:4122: 4120.66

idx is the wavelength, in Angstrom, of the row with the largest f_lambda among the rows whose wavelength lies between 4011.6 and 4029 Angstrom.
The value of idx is 4026.86 Angstrom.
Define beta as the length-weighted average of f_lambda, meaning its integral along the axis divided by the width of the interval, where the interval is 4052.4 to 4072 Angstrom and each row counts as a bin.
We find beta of 16.3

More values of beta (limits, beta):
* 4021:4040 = 17.0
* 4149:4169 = 16.7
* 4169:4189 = 16.8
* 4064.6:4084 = 16.4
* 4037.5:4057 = 16.4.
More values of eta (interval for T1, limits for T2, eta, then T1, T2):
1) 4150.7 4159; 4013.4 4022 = 1.87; 0.926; 0.95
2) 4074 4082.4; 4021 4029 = 1.56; 0.827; 0.73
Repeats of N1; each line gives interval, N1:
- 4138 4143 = 4139.68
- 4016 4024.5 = 4016.67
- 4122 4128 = 4124.45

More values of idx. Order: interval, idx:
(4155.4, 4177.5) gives 4176.06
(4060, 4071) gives 4061.31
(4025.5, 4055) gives 4037.07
